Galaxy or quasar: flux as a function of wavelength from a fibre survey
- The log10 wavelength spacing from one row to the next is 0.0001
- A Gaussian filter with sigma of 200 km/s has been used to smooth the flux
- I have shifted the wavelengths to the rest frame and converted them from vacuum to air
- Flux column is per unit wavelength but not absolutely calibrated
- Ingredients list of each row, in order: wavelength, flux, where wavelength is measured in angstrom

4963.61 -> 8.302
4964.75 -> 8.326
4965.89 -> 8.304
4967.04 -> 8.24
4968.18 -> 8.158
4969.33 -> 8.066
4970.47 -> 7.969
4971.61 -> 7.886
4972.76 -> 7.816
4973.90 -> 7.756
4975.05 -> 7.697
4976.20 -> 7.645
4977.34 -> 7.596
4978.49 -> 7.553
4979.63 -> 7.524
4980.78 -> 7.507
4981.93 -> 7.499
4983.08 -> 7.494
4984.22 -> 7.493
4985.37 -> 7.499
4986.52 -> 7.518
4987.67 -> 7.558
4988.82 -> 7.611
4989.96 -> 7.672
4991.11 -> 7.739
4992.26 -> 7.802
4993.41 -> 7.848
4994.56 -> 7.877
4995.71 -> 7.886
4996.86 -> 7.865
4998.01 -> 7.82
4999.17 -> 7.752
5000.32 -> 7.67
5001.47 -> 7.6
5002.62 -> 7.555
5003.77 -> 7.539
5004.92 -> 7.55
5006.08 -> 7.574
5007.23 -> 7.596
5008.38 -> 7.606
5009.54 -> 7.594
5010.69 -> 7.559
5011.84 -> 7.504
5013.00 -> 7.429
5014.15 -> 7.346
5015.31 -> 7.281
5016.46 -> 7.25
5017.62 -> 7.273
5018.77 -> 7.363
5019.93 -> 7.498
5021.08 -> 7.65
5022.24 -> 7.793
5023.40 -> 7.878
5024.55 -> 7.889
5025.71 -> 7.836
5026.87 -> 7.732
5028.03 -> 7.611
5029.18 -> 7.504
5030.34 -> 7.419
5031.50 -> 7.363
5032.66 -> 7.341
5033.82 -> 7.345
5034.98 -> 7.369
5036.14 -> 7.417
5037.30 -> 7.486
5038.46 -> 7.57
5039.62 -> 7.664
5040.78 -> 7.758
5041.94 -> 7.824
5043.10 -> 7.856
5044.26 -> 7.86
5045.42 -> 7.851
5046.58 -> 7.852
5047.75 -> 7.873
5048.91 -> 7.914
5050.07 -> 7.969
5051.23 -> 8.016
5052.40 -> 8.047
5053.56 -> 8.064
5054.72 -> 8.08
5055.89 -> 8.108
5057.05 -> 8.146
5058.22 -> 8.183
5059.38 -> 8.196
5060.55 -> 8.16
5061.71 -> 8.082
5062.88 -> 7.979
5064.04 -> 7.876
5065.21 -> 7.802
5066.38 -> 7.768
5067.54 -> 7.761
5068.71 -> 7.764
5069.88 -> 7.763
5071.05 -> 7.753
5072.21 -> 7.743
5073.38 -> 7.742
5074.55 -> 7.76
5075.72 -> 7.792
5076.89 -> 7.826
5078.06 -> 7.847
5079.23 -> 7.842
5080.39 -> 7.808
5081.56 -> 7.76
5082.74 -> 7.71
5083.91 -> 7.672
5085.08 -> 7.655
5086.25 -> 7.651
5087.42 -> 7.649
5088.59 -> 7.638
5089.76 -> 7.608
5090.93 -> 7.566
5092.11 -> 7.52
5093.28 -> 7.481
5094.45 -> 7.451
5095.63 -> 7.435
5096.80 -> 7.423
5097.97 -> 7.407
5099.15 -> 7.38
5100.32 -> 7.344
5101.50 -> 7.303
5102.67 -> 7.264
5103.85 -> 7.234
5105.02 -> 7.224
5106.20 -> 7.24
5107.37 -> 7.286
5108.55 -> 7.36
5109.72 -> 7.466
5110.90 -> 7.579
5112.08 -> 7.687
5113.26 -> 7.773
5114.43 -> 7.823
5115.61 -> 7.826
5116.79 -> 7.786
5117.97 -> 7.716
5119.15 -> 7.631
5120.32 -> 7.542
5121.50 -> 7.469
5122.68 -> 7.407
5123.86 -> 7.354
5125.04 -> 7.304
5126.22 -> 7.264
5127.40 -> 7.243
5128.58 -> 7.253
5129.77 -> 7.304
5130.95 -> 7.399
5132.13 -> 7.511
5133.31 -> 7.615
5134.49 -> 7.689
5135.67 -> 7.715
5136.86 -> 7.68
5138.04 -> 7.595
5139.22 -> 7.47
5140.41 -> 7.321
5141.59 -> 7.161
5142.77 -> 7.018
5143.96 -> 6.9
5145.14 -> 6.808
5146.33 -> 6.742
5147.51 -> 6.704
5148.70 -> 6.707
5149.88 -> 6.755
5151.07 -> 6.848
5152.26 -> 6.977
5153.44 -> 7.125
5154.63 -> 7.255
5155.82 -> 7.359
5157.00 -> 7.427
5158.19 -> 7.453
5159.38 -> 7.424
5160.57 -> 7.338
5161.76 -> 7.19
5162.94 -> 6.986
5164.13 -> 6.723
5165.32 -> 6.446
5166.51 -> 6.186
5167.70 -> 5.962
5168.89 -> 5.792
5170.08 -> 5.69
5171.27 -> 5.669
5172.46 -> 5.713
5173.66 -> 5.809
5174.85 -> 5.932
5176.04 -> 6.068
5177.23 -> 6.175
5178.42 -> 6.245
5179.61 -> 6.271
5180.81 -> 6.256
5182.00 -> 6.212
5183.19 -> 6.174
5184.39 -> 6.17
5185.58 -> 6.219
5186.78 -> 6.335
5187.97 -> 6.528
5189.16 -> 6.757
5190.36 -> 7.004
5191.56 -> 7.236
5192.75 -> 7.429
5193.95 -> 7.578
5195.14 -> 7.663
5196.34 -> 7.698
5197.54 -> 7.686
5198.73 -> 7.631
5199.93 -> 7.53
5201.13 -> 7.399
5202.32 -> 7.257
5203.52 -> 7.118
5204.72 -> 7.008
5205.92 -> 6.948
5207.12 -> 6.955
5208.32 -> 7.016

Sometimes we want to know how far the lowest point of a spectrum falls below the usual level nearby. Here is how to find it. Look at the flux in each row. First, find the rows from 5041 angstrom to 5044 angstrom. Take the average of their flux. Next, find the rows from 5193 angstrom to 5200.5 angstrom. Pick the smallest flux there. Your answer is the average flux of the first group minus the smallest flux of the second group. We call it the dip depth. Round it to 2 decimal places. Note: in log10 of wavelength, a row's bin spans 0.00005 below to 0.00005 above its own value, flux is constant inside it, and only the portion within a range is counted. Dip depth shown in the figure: 0.31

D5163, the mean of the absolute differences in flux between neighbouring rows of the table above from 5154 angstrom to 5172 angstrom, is 0.14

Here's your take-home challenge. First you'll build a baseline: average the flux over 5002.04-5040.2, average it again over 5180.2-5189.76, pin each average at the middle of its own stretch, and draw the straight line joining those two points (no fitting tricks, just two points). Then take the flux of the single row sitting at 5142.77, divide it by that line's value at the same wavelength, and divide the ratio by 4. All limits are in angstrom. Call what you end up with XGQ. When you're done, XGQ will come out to 0.264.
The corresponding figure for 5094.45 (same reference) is 0.266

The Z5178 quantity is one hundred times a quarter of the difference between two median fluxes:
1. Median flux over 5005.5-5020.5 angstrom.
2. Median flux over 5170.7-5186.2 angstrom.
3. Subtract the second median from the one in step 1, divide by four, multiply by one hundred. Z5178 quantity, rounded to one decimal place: 33.1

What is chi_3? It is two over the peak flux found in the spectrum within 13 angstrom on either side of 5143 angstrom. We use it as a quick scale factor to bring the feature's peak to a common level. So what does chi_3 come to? 0.259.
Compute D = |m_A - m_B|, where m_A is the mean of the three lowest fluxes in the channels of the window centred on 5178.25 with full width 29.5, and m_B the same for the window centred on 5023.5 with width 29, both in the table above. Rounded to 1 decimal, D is 1.6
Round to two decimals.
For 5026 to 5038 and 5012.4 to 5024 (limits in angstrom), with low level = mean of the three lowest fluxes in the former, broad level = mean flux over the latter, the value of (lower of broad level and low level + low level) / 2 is 7.35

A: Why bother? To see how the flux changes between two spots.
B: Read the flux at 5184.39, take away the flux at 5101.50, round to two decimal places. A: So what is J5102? -1.13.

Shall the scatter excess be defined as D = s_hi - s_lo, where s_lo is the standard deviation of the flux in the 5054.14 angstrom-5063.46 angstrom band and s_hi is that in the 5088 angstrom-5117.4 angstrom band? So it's 0.12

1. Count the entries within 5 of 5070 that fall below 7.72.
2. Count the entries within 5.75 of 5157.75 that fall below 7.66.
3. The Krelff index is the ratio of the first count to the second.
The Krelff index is 0.0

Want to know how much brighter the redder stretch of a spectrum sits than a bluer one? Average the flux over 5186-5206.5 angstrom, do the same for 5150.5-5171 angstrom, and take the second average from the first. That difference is 0.4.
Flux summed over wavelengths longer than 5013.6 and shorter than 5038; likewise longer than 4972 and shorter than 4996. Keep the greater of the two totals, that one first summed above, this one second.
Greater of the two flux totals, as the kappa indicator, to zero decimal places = 161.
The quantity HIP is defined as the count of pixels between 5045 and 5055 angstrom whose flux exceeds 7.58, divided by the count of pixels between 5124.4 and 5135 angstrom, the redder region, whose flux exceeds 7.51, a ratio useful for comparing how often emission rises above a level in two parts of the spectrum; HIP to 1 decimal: 3.0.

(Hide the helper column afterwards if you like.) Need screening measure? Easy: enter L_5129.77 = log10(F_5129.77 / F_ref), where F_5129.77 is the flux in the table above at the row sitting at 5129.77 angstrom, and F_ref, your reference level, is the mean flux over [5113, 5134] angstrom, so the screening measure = -0.012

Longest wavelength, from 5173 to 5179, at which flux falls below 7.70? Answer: 5178.42 angstrom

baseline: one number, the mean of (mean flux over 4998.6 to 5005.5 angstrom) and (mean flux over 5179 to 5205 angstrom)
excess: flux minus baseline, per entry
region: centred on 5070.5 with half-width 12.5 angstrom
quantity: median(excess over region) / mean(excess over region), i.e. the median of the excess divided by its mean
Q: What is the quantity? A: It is 0.89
